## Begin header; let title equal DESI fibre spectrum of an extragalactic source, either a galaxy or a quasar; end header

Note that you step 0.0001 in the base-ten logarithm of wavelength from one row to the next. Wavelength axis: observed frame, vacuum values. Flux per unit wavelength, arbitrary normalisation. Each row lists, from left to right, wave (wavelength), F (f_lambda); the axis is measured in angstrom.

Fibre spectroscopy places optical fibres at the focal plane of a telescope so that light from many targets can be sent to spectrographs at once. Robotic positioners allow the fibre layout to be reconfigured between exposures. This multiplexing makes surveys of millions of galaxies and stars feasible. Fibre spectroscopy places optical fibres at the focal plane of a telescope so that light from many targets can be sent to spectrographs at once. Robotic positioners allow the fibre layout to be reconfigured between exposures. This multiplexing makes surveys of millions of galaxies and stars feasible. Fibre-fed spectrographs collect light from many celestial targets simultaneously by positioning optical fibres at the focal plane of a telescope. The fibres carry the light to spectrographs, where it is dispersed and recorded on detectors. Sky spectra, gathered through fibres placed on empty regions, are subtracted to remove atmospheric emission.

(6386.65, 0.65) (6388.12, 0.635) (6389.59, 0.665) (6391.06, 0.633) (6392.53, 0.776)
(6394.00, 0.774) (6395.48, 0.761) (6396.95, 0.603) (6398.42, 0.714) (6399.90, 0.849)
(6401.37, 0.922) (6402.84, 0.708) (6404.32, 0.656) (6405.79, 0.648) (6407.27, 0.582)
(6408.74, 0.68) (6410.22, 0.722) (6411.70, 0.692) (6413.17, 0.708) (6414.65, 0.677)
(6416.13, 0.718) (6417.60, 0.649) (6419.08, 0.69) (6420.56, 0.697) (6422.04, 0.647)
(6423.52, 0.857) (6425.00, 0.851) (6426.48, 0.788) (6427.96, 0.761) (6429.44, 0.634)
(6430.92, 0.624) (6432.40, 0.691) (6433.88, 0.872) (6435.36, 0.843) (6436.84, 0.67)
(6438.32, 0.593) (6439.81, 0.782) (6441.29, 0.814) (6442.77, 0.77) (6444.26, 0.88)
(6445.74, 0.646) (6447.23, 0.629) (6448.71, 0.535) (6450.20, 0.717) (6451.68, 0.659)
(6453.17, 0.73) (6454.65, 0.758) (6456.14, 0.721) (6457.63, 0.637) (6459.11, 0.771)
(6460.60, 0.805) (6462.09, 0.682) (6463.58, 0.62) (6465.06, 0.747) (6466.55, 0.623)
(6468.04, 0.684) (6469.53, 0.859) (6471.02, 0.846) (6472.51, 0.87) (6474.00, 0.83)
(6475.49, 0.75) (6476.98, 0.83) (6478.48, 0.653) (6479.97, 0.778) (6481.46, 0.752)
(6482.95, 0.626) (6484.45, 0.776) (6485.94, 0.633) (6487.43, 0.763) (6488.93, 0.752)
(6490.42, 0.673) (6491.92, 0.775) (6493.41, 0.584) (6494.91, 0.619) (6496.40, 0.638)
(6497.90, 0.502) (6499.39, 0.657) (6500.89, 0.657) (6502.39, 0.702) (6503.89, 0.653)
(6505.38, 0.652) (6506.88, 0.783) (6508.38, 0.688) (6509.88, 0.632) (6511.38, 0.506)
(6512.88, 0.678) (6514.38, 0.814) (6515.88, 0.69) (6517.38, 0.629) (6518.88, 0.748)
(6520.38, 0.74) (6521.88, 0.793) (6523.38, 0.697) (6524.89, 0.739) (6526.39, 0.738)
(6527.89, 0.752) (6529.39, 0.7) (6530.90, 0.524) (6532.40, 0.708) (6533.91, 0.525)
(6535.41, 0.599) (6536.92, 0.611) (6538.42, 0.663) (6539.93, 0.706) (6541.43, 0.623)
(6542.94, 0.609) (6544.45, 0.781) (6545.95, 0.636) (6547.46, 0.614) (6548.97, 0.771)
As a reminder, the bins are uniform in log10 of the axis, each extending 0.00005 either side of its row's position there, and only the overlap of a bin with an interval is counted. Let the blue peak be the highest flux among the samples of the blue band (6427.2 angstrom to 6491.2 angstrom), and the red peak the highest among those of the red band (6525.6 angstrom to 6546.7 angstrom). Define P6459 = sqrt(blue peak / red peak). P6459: 1.061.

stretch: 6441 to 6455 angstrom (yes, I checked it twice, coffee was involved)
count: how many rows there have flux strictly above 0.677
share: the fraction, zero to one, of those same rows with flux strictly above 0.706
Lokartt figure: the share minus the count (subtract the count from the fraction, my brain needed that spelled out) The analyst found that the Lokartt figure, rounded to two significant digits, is -5.4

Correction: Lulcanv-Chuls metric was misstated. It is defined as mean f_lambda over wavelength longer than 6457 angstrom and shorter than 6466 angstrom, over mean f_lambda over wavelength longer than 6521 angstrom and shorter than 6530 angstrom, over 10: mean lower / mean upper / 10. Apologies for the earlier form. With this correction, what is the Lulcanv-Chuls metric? 0.096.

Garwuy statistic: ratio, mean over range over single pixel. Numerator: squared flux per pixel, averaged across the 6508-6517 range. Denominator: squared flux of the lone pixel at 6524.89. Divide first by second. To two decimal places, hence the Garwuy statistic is 0.83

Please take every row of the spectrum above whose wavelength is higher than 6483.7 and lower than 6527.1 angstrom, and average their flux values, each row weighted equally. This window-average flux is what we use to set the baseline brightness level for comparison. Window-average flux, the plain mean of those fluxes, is 0.69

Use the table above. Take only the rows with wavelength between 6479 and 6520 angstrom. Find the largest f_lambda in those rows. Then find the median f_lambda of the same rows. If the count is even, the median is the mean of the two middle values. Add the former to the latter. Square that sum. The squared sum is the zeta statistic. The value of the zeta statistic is 2.21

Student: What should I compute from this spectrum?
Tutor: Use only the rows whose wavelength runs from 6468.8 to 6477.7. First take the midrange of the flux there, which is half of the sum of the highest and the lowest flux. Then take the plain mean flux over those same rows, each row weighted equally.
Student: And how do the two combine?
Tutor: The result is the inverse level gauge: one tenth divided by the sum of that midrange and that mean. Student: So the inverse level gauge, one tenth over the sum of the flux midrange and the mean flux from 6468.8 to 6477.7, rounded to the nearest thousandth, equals 0.061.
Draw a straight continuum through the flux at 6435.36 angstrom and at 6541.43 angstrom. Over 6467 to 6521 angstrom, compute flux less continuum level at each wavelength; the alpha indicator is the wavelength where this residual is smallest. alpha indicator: 6497.90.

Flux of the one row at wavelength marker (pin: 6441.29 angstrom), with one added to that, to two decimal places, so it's 1.81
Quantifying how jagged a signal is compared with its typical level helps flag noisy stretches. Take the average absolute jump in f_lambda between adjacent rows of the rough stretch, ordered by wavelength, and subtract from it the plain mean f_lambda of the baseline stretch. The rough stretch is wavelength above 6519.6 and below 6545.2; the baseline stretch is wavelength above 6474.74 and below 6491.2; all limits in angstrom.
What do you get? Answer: -0.648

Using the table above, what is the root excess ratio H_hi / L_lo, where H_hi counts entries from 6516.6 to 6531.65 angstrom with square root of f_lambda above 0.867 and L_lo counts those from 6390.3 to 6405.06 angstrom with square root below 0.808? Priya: 1.0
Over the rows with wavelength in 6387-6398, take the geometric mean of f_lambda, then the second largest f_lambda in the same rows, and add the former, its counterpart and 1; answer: 2.46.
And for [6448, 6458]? 2.41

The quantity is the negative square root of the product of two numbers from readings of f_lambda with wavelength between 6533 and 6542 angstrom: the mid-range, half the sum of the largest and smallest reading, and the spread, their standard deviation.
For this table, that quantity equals -0.19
